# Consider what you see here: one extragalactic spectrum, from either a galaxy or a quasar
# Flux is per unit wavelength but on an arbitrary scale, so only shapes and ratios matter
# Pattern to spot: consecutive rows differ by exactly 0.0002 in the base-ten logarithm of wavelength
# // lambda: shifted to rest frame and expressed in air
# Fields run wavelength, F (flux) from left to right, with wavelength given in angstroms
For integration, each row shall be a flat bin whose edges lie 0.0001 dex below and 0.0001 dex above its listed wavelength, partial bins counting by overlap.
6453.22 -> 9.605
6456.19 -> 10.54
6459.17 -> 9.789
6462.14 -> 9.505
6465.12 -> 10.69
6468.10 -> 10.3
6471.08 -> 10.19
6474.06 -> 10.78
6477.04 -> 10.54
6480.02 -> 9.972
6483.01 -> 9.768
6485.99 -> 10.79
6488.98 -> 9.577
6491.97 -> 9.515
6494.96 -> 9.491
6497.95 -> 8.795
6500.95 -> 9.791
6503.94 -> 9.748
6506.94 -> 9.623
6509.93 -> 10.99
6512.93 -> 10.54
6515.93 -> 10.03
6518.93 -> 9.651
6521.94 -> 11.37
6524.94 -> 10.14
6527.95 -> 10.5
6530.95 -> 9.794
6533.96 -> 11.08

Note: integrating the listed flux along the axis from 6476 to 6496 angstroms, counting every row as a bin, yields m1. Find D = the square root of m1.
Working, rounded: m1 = 199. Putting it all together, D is 14.1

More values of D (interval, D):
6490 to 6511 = 14.3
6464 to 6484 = 14.4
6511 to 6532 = 14.7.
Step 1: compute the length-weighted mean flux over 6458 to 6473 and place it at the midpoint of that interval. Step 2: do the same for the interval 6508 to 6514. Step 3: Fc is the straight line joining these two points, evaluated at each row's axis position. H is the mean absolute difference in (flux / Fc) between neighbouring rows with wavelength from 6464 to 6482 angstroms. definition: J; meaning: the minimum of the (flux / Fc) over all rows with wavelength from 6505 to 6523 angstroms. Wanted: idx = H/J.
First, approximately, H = 0.039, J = 0.89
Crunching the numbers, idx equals 0.04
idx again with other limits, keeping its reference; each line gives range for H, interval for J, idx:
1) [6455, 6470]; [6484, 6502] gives 0.08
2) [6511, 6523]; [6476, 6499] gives 0.10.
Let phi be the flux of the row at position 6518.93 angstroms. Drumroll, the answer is 9.651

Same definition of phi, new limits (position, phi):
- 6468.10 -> 10.3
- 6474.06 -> 10.78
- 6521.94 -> 11.37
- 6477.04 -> 10.54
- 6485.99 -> 10.79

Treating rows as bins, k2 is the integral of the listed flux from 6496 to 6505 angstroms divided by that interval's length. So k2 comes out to 9.4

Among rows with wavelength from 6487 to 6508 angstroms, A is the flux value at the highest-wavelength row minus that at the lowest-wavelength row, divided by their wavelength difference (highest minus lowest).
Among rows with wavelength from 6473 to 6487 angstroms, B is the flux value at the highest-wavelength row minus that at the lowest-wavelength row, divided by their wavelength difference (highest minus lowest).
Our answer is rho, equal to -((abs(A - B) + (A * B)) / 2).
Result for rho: -0.001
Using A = 0.00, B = 0.00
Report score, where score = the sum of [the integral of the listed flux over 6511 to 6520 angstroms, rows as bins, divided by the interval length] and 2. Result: 12.1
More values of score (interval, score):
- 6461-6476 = 12.3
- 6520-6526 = 12.7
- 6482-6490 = 12.1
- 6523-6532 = 12.2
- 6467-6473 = 12.3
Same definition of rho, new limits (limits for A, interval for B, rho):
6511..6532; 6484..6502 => -0.014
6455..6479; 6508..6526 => -0.028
